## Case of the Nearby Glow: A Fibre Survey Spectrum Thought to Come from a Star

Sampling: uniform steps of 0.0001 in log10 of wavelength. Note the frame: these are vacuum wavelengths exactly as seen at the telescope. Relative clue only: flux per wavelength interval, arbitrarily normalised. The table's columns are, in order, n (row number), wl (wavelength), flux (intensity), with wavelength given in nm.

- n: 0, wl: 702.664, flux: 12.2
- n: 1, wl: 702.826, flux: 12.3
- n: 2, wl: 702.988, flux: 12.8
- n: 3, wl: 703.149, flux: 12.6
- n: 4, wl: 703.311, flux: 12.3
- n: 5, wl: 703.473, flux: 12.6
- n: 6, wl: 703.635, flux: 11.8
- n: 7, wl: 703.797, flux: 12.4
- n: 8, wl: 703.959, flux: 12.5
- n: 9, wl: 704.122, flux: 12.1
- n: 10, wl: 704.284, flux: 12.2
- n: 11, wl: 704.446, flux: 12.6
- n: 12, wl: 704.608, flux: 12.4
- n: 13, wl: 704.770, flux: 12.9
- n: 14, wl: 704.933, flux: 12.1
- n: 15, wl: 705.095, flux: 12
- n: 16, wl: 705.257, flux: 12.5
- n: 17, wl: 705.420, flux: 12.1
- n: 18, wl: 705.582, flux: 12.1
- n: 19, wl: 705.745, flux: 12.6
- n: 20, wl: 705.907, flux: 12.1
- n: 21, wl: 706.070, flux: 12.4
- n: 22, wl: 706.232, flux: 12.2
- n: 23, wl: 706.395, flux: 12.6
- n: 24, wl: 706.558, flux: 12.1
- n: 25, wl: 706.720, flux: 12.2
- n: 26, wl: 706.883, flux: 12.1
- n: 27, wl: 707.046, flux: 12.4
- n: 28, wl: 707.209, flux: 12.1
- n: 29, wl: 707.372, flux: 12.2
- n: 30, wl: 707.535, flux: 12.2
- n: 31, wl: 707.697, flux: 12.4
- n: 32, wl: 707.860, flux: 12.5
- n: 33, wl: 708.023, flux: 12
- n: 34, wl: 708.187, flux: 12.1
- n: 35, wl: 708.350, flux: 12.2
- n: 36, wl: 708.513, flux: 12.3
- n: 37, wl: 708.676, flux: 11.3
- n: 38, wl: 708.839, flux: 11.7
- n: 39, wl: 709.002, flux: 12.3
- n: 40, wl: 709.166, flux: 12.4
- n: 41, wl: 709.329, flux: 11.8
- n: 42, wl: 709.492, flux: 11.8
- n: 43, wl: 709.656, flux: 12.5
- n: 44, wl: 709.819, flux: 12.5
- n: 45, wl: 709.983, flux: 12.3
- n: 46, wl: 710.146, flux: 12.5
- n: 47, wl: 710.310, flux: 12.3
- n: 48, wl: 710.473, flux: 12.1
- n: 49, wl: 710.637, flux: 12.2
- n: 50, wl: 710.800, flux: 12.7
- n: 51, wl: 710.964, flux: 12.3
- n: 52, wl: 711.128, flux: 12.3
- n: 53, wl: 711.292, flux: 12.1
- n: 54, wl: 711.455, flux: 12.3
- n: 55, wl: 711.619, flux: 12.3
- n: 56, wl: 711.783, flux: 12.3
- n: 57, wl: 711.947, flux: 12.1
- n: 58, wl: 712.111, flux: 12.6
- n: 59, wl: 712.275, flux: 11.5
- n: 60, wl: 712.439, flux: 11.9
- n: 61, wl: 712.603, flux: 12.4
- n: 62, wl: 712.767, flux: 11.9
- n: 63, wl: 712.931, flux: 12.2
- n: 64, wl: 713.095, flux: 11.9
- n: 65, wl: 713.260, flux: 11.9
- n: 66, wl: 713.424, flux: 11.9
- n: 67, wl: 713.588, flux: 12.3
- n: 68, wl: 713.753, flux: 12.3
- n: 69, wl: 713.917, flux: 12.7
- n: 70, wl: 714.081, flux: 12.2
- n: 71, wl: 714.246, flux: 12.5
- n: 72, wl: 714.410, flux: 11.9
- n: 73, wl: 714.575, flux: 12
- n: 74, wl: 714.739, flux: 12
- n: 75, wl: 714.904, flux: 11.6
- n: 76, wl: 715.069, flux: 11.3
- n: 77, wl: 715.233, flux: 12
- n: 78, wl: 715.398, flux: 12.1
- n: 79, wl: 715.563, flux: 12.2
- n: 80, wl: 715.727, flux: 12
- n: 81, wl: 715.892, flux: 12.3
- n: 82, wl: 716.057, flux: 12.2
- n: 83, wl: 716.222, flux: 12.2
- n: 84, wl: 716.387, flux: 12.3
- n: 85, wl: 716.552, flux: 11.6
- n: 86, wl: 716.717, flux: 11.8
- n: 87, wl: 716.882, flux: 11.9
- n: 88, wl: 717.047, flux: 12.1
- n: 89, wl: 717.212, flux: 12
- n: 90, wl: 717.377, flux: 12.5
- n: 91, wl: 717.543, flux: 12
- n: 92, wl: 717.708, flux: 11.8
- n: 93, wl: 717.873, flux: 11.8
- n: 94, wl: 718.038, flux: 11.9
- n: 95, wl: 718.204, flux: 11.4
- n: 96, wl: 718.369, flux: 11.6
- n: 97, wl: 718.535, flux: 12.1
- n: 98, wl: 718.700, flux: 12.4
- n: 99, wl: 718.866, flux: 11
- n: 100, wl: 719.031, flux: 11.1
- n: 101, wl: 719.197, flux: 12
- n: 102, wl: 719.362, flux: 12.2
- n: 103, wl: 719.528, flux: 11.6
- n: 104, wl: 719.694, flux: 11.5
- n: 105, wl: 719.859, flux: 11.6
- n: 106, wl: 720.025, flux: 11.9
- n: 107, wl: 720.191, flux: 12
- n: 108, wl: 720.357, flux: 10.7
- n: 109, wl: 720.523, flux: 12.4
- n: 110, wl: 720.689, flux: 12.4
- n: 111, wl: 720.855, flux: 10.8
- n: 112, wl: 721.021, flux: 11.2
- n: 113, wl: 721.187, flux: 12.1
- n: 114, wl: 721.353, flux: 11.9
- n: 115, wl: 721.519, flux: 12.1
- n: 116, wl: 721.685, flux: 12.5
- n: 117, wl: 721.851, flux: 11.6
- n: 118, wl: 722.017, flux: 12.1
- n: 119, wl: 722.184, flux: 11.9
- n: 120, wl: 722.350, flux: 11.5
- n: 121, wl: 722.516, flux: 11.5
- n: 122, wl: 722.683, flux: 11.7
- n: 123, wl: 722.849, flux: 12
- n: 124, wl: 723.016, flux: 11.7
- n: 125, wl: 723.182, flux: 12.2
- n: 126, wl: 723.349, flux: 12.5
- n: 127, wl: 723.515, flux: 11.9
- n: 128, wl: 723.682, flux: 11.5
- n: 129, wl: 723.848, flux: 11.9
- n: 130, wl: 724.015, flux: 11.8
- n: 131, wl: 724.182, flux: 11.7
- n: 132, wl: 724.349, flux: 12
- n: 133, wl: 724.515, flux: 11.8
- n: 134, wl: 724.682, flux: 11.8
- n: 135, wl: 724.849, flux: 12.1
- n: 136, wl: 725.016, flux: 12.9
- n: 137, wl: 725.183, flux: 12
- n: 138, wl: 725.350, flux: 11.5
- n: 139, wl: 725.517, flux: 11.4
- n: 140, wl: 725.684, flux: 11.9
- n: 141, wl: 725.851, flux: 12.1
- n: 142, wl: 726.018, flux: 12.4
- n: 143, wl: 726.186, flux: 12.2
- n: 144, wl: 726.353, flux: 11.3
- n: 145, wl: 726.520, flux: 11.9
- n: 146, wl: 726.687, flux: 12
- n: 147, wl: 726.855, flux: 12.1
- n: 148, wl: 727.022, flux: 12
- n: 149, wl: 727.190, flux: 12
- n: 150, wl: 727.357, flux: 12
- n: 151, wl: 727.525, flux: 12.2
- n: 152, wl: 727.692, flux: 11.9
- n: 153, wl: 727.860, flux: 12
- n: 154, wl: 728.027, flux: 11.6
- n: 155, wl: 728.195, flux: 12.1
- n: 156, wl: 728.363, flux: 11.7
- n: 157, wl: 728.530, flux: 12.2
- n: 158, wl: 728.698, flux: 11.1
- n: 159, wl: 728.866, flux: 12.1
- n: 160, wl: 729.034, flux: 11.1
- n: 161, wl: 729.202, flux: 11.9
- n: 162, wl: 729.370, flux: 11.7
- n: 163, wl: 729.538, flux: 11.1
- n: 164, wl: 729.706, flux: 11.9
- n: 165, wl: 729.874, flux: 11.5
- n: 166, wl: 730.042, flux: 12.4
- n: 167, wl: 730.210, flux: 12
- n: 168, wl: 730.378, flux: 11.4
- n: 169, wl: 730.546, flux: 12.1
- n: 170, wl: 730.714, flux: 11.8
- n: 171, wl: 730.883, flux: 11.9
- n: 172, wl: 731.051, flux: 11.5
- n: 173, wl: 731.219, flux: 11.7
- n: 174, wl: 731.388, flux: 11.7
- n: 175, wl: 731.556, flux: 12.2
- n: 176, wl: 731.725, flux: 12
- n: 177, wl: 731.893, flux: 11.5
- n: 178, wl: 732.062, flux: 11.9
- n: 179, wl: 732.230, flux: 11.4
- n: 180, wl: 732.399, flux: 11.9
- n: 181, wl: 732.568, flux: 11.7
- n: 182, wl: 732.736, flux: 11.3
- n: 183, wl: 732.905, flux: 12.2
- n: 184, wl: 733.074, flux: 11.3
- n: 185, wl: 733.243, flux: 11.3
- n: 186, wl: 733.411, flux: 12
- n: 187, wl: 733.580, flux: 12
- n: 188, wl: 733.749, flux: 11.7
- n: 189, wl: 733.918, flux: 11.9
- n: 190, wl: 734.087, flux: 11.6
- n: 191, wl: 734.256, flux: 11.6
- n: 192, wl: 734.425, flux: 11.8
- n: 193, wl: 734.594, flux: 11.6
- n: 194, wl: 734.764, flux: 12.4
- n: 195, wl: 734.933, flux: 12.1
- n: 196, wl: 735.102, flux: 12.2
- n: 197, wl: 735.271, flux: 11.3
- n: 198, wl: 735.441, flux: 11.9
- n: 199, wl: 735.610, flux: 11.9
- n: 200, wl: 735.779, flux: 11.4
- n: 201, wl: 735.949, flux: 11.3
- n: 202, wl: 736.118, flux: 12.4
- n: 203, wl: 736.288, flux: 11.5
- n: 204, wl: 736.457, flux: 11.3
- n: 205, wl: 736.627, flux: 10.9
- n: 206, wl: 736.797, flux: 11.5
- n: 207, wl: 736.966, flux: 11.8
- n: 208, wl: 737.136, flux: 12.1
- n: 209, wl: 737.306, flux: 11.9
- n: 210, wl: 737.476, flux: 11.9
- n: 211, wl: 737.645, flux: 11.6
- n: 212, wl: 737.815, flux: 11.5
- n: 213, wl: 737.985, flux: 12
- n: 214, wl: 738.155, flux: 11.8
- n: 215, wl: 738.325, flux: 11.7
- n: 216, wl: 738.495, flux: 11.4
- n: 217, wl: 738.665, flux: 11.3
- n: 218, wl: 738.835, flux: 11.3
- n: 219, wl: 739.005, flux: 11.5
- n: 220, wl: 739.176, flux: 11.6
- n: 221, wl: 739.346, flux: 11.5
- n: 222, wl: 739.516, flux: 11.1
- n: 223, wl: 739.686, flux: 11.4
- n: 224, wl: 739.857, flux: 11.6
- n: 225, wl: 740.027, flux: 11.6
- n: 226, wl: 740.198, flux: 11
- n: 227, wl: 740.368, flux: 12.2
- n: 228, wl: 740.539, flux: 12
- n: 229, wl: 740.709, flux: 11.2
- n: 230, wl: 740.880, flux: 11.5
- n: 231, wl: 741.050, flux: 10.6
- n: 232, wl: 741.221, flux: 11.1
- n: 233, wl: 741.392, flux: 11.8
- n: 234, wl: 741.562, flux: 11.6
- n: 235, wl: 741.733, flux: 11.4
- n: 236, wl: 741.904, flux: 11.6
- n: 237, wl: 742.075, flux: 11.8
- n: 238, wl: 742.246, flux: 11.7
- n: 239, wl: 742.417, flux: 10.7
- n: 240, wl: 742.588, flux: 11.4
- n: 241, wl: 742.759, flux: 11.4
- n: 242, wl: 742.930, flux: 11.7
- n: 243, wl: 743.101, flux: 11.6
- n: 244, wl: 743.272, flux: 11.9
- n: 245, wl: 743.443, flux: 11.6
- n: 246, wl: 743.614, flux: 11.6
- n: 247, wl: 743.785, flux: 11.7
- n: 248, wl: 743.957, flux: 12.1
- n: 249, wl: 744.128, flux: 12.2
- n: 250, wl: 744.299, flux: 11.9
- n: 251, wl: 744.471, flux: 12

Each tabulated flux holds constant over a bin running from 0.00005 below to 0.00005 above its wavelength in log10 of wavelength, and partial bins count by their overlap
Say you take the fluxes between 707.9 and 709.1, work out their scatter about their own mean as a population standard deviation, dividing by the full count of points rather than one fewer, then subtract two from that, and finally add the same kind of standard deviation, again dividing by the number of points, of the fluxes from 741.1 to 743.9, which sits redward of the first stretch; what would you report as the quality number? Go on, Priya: -1.37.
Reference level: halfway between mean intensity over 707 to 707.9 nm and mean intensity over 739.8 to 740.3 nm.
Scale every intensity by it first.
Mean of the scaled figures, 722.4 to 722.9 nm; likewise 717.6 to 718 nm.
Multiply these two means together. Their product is 0.99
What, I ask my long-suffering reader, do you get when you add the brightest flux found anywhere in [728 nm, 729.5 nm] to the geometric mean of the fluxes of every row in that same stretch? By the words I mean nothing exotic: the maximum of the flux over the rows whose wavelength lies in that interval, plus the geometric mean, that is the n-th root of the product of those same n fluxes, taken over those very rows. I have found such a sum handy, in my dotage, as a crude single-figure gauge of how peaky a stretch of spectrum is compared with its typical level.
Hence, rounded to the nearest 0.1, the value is 23.9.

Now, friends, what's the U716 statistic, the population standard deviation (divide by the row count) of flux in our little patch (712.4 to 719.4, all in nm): 0.35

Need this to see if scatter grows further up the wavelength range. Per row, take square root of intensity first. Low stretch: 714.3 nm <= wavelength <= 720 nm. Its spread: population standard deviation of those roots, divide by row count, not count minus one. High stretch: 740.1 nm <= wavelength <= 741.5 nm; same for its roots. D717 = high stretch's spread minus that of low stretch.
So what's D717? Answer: 0.025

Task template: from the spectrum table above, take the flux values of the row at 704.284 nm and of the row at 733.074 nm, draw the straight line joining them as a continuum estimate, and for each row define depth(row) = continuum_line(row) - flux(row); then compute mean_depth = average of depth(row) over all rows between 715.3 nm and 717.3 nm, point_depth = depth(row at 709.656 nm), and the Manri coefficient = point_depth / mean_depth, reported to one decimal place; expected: 2.0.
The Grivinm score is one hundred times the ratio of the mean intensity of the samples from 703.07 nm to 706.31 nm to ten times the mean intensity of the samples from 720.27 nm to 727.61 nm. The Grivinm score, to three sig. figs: 10.4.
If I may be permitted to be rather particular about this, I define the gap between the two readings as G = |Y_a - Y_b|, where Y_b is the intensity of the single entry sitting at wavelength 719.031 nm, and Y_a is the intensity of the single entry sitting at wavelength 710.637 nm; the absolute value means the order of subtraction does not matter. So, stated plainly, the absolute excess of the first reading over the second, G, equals 1.10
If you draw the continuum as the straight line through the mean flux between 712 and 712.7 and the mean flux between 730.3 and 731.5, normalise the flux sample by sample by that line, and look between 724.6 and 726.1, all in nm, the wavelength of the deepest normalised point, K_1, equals 725.517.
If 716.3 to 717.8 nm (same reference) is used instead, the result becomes 716.552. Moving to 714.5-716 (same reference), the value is 715.069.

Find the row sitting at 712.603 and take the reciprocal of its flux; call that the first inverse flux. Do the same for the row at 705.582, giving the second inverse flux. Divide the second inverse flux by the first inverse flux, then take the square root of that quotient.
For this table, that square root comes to 1.01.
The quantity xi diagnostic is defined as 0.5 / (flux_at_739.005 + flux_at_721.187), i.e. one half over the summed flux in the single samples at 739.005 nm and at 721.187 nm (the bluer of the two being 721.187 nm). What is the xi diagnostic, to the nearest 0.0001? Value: 0.0212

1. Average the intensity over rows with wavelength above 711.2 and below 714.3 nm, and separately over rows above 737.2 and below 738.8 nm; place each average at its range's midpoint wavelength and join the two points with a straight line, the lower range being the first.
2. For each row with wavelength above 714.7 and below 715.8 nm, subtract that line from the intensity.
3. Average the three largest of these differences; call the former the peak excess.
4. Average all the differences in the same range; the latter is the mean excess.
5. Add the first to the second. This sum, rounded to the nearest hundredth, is -0.26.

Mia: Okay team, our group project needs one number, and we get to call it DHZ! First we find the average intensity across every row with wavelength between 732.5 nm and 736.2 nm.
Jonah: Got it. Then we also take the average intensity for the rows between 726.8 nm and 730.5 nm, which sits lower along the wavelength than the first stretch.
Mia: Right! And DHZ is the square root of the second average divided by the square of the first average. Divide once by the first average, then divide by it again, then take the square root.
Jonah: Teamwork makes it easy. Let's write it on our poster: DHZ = 0.292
